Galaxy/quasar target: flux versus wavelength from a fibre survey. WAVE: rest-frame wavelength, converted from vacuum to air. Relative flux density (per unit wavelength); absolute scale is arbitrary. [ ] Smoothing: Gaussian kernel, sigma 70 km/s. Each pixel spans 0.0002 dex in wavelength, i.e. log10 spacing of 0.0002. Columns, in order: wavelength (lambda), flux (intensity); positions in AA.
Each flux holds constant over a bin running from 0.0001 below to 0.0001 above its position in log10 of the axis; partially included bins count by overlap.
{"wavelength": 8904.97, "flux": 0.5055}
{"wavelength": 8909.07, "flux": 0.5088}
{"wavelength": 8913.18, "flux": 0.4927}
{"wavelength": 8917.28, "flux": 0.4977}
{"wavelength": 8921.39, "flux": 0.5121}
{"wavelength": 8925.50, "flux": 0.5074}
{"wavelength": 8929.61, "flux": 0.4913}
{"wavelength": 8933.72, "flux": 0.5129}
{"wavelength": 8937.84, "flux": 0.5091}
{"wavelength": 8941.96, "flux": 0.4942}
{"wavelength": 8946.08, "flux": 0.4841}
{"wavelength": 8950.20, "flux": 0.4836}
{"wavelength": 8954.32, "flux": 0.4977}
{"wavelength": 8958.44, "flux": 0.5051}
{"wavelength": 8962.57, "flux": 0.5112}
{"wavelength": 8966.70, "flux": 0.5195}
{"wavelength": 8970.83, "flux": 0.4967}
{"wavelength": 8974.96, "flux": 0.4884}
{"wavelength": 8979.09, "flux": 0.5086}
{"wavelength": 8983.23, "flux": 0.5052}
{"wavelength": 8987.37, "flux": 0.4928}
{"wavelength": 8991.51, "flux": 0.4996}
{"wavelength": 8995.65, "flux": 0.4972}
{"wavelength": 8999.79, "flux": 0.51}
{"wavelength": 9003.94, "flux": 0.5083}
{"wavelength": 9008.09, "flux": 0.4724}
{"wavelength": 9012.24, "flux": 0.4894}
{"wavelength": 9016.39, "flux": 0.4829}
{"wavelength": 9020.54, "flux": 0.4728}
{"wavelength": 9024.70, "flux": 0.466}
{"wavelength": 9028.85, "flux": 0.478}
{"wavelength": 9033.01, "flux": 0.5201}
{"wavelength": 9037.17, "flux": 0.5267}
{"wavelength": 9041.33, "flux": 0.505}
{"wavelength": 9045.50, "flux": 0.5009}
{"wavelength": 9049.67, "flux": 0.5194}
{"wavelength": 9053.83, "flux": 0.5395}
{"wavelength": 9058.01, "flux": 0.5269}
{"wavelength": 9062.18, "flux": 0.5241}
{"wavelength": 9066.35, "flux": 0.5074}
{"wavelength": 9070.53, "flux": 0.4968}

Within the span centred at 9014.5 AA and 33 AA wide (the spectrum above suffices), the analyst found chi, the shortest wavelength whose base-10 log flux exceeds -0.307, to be 8999.79 AA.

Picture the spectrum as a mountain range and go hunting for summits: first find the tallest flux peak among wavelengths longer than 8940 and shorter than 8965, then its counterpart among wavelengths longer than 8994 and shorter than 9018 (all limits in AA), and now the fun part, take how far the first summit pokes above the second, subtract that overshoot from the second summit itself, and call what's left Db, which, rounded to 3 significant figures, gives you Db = 0.509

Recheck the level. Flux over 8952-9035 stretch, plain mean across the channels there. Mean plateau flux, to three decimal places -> 0.496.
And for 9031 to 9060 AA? 0.520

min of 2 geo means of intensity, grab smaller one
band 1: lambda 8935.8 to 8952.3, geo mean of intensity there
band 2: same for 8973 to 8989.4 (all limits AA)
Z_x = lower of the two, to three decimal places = 0.493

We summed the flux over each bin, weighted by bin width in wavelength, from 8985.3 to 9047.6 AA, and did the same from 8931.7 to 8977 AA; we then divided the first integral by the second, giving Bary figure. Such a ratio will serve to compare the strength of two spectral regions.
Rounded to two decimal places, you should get 1.36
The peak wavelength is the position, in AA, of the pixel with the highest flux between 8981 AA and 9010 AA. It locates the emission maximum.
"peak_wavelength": 8999.79 AA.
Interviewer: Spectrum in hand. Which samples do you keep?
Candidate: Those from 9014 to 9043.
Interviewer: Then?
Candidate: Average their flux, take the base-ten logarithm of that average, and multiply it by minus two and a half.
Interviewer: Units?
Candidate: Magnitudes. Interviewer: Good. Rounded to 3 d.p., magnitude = 0.768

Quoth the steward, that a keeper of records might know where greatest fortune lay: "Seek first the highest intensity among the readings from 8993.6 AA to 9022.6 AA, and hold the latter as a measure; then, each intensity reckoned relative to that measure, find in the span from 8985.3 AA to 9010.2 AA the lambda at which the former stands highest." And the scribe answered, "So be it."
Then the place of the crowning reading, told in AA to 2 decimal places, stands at 8999.79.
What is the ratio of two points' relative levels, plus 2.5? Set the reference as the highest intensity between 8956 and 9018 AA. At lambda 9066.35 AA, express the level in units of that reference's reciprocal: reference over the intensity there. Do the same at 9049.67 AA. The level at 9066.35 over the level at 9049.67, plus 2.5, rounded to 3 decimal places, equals 3.524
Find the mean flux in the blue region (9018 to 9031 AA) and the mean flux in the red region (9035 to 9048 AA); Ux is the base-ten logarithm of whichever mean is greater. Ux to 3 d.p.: -0.292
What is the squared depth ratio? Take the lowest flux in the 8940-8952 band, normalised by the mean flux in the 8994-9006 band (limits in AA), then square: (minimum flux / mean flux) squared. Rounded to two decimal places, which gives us 0.92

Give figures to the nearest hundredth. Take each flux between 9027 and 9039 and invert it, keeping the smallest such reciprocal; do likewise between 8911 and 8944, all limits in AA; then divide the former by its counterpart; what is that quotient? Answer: 0.97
